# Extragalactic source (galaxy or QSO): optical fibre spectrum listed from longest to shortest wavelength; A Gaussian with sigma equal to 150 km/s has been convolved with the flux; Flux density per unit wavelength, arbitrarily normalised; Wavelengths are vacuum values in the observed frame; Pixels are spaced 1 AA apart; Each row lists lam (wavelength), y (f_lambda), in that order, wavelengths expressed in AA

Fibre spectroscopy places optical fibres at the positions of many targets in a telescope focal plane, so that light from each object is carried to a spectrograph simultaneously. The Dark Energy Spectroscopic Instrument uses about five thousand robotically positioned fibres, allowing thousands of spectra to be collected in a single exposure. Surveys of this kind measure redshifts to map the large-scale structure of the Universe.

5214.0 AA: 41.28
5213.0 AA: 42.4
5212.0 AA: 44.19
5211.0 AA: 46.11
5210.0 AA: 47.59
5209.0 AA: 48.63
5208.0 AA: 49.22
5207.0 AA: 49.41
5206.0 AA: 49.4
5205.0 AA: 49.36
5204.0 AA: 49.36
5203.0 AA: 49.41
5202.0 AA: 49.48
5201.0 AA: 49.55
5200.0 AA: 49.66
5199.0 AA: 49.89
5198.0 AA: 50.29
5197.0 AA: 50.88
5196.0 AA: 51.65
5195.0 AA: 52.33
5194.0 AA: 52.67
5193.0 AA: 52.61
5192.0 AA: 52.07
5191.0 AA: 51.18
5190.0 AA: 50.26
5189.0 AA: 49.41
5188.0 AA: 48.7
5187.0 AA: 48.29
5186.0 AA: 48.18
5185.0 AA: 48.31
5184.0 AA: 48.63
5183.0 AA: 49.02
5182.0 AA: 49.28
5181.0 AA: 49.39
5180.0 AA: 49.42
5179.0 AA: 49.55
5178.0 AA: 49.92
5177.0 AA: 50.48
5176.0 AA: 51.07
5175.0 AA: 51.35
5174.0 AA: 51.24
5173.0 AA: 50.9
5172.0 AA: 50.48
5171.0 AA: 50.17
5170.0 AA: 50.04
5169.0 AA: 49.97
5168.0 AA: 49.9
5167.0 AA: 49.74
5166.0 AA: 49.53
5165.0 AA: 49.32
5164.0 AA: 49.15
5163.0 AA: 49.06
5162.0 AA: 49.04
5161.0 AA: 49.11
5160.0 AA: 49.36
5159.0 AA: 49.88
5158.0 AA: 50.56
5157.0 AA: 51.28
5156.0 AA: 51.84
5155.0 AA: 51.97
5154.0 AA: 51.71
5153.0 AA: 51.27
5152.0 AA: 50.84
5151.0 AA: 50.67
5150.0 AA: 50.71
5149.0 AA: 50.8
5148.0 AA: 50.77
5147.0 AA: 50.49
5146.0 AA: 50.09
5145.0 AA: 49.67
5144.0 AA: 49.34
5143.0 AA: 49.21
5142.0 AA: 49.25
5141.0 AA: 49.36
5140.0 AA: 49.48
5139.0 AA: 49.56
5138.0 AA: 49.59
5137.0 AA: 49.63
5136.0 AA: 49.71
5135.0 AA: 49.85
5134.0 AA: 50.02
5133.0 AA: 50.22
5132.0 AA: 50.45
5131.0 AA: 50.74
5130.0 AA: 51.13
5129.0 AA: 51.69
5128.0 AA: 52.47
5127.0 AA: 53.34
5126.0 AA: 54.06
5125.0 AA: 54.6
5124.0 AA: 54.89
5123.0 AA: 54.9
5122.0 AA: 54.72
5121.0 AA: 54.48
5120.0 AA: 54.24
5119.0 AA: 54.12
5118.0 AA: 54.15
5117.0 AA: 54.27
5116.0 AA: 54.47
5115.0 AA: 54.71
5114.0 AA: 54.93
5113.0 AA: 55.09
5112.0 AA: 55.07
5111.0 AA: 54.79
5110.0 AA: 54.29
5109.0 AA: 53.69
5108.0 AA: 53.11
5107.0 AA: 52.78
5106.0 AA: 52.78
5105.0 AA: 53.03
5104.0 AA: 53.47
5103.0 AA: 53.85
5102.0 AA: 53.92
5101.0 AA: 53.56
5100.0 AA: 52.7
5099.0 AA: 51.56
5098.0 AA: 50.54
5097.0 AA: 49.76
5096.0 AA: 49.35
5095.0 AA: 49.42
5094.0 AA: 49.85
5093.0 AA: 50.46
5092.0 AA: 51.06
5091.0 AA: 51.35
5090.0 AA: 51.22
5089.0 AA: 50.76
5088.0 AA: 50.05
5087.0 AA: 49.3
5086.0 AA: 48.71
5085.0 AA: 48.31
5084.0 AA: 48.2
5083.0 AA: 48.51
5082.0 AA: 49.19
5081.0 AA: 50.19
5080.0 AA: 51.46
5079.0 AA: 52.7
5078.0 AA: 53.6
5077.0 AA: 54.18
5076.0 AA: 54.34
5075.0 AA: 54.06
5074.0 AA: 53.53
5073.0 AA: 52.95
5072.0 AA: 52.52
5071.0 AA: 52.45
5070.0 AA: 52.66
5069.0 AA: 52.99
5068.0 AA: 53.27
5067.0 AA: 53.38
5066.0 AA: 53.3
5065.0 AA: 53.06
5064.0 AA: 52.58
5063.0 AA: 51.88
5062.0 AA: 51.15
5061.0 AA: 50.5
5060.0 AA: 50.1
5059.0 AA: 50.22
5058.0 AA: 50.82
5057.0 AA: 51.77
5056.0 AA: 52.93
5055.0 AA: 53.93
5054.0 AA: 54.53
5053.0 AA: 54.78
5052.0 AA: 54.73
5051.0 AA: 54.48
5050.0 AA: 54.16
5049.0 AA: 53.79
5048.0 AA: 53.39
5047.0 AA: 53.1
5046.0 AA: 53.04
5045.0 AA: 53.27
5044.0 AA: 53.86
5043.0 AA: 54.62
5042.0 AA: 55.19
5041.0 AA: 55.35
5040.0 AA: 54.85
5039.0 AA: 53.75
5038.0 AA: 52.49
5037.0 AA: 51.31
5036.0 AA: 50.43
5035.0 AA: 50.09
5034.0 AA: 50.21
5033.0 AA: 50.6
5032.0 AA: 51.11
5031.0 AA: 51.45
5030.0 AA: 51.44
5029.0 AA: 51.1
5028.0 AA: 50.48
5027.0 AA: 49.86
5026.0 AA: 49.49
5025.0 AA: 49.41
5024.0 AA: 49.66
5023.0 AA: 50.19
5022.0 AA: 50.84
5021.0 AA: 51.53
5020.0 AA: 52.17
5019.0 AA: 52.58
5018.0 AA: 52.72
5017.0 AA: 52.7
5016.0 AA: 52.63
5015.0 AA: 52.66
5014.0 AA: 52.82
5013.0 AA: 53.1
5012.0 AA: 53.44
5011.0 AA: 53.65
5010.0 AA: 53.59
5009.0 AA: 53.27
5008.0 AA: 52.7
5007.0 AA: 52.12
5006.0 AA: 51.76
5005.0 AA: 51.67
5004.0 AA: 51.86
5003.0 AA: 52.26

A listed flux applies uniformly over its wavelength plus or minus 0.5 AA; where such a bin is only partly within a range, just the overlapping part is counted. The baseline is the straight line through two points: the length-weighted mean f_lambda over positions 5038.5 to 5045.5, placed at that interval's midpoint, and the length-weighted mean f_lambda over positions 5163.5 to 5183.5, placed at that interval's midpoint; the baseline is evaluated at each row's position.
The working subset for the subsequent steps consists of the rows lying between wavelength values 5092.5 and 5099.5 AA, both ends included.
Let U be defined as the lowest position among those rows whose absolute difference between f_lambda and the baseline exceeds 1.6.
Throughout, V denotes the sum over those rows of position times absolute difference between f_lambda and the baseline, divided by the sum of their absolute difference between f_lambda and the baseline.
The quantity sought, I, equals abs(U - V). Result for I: 2.7 AA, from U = 5093.0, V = 5095.7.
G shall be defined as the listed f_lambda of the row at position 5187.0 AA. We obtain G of 48.29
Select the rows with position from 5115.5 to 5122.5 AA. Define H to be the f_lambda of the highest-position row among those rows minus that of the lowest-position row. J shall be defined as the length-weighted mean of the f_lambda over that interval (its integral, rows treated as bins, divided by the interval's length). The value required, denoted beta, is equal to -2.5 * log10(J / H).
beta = -5.8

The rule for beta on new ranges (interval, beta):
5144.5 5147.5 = -4.5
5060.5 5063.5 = -3.9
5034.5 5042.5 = -2.5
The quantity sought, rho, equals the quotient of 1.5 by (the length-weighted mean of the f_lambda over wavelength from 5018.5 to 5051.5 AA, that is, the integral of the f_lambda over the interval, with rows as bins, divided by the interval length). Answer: 0.0288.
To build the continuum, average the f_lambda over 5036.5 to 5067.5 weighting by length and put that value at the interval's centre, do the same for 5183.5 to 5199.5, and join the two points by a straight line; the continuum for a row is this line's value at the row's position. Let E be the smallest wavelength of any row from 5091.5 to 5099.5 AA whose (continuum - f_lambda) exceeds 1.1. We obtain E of 5092.0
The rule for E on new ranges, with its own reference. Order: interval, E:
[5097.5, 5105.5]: 5098.0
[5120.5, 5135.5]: 5133.0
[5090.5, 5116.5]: 5092.0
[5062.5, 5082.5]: 5081.0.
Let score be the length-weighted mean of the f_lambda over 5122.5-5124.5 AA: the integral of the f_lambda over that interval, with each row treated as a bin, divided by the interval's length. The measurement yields 54.9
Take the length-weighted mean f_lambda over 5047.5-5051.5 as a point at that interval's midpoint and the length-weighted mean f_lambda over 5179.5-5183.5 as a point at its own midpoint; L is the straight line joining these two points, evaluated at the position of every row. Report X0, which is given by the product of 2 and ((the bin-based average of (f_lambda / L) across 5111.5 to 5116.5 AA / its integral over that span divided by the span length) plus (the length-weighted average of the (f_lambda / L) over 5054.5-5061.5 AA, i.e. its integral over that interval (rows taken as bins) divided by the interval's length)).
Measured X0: 4.04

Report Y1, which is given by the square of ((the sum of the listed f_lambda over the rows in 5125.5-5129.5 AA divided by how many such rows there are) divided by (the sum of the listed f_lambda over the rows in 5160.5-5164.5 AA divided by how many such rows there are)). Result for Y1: 1.16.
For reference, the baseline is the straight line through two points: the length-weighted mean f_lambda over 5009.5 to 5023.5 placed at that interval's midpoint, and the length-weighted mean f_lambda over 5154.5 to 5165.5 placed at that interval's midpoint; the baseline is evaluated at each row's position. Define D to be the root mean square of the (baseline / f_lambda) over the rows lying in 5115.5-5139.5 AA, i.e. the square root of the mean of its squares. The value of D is 0.97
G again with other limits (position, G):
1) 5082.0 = 49.19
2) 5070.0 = 52.66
